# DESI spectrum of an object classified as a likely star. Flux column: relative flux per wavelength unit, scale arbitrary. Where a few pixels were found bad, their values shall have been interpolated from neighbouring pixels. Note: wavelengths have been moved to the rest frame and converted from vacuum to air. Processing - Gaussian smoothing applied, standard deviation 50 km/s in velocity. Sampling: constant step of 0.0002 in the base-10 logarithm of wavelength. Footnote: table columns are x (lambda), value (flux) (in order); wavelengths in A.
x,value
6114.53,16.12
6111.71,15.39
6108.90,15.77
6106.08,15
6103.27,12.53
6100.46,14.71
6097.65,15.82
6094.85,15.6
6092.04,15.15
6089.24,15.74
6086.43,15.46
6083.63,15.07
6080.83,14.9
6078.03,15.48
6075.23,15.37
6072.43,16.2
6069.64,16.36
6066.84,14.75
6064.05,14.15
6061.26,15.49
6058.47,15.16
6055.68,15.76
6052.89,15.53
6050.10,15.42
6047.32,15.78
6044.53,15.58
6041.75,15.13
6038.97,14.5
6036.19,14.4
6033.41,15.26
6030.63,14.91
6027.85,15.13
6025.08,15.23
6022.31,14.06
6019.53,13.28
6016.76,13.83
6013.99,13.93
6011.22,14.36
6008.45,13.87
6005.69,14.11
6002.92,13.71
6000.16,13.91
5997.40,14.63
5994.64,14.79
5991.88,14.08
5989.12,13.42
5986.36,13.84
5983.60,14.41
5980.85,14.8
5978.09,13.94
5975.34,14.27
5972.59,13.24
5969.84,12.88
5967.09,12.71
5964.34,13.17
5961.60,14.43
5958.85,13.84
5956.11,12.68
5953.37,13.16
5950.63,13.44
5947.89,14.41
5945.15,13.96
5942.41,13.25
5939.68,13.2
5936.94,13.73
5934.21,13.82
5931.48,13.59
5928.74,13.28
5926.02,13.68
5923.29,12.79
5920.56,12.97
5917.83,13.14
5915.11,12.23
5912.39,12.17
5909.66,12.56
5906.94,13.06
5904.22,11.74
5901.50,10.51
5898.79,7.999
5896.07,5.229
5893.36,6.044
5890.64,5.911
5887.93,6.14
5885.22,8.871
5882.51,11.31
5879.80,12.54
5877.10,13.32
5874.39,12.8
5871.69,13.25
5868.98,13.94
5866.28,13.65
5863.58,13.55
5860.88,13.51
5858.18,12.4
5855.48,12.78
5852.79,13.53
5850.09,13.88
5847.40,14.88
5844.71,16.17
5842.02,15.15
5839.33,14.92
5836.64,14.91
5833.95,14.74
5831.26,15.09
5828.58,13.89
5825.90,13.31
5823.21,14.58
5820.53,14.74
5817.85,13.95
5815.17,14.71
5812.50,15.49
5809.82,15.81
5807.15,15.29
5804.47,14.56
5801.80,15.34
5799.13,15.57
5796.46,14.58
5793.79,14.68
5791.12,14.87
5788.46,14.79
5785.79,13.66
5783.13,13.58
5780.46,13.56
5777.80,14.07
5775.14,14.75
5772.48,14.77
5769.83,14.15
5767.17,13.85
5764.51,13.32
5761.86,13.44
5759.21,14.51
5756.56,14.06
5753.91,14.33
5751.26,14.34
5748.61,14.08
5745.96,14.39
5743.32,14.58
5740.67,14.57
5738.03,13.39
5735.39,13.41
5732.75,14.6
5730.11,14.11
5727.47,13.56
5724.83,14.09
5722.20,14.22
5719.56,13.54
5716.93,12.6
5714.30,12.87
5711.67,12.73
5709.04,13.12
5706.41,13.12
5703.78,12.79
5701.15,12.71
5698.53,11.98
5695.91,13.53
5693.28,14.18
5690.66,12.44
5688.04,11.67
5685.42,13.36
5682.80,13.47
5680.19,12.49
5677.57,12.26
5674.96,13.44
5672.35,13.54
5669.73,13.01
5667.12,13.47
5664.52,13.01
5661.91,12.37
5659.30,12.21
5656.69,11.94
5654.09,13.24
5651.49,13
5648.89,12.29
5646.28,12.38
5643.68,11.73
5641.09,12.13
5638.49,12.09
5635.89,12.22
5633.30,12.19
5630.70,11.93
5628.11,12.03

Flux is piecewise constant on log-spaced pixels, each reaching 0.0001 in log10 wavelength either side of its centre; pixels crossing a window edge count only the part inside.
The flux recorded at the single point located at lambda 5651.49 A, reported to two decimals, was 13.00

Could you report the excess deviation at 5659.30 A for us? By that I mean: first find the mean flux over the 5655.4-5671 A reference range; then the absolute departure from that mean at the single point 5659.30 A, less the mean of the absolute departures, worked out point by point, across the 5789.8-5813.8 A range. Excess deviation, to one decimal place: -2.0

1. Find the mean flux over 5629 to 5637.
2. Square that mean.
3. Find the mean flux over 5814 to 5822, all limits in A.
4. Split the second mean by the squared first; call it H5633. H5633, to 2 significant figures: 0.099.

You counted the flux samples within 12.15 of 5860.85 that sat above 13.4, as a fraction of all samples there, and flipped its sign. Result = -0.67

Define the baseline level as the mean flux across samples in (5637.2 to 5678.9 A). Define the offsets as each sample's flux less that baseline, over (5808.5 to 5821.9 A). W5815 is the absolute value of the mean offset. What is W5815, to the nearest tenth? 2.3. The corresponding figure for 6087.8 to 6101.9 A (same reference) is 2.8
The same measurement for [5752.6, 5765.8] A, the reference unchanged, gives 1.3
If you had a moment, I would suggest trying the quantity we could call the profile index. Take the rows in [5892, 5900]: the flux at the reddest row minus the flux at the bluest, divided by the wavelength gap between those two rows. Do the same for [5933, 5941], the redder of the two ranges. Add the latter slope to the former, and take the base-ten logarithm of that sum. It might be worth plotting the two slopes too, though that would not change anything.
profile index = -0.61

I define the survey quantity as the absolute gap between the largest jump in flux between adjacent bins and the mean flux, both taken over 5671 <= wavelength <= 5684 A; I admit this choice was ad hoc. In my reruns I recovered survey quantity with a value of 11.9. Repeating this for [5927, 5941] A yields 13.0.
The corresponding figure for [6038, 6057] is 14.8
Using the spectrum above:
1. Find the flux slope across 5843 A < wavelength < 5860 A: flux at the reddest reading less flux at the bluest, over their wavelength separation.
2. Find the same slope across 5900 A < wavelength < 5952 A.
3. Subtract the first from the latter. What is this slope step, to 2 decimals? 0.34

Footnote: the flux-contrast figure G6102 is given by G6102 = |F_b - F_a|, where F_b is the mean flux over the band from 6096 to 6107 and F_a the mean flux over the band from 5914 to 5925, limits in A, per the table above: 1.7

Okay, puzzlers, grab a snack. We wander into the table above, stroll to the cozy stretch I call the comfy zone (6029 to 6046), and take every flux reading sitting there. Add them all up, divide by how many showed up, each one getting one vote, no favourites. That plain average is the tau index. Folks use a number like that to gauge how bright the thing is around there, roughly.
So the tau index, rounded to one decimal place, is 15.0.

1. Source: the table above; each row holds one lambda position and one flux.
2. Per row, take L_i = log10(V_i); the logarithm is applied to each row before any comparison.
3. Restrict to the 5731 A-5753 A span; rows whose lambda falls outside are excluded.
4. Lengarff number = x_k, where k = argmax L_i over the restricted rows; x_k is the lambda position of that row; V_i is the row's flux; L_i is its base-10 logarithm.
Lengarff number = 5732.75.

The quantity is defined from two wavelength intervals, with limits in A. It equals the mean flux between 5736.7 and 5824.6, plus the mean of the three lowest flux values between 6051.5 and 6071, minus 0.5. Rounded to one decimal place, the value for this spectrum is 28.6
